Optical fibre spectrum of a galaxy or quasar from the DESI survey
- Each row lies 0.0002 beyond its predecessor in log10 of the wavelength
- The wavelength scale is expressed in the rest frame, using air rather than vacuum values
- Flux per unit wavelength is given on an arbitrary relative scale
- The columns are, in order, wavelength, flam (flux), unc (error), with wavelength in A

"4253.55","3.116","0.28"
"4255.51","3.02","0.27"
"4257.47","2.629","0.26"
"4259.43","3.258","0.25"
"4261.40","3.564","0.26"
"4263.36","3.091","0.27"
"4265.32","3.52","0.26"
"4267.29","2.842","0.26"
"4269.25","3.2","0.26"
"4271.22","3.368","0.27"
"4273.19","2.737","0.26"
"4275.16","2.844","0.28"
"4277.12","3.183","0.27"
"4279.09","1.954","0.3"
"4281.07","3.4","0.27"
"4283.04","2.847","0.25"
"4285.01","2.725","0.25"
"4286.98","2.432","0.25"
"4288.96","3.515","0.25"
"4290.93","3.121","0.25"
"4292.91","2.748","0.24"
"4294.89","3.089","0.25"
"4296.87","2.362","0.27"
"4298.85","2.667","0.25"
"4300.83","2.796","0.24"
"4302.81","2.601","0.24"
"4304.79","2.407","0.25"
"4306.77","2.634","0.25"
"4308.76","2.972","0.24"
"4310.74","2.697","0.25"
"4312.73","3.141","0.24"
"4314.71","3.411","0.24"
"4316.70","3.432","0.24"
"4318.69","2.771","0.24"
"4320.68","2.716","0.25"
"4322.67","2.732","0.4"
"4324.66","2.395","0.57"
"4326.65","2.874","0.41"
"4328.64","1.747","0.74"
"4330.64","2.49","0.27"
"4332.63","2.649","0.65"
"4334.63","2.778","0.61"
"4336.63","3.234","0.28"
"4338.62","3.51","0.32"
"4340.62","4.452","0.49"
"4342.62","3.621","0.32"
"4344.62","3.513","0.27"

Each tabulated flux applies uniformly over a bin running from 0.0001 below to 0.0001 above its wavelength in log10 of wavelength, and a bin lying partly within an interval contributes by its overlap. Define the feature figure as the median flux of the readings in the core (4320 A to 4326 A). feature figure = 2.72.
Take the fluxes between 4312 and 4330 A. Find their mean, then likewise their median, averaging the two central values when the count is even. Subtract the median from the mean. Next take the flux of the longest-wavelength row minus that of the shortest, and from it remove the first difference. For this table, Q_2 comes -1.4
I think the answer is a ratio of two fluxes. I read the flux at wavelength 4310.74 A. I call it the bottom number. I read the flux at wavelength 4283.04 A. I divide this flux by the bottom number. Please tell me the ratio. 1.06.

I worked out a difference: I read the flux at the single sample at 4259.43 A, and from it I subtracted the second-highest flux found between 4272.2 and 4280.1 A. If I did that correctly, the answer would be 0.4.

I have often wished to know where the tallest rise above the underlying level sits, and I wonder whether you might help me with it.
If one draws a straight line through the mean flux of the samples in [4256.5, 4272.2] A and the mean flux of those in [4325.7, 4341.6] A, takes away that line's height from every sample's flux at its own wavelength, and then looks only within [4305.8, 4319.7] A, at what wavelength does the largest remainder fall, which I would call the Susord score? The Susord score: 4316.70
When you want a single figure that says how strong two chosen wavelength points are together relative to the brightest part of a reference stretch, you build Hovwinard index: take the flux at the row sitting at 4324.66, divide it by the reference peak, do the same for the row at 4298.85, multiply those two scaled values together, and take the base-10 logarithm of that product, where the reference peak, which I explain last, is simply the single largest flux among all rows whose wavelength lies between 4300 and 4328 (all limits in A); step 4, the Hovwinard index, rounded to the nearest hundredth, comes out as -0.27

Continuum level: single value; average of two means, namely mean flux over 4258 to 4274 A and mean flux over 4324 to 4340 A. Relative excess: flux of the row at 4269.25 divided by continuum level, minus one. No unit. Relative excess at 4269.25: 0.08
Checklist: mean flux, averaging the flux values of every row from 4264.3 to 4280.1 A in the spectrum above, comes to 2.96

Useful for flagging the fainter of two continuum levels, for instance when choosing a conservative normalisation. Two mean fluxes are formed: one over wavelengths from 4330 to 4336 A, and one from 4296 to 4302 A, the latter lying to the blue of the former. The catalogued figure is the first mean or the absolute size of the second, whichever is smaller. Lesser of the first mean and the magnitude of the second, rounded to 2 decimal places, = 2.61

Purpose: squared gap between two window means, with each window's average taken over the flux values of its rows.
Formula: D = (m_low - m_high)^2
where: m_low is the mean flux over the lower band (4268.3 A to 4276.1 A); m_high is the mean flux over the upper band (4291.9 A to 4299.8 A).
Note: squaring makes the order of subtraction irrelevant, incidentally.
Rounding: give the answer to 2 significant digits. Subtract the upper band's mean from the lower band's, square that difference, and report 0.10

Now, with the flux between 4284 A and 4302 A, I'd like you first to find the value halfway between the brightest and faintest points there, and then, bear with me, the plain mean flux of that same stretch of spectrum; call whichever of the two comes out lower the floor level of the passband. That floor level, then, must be 2.83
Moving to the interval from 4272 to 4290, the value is 2.73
